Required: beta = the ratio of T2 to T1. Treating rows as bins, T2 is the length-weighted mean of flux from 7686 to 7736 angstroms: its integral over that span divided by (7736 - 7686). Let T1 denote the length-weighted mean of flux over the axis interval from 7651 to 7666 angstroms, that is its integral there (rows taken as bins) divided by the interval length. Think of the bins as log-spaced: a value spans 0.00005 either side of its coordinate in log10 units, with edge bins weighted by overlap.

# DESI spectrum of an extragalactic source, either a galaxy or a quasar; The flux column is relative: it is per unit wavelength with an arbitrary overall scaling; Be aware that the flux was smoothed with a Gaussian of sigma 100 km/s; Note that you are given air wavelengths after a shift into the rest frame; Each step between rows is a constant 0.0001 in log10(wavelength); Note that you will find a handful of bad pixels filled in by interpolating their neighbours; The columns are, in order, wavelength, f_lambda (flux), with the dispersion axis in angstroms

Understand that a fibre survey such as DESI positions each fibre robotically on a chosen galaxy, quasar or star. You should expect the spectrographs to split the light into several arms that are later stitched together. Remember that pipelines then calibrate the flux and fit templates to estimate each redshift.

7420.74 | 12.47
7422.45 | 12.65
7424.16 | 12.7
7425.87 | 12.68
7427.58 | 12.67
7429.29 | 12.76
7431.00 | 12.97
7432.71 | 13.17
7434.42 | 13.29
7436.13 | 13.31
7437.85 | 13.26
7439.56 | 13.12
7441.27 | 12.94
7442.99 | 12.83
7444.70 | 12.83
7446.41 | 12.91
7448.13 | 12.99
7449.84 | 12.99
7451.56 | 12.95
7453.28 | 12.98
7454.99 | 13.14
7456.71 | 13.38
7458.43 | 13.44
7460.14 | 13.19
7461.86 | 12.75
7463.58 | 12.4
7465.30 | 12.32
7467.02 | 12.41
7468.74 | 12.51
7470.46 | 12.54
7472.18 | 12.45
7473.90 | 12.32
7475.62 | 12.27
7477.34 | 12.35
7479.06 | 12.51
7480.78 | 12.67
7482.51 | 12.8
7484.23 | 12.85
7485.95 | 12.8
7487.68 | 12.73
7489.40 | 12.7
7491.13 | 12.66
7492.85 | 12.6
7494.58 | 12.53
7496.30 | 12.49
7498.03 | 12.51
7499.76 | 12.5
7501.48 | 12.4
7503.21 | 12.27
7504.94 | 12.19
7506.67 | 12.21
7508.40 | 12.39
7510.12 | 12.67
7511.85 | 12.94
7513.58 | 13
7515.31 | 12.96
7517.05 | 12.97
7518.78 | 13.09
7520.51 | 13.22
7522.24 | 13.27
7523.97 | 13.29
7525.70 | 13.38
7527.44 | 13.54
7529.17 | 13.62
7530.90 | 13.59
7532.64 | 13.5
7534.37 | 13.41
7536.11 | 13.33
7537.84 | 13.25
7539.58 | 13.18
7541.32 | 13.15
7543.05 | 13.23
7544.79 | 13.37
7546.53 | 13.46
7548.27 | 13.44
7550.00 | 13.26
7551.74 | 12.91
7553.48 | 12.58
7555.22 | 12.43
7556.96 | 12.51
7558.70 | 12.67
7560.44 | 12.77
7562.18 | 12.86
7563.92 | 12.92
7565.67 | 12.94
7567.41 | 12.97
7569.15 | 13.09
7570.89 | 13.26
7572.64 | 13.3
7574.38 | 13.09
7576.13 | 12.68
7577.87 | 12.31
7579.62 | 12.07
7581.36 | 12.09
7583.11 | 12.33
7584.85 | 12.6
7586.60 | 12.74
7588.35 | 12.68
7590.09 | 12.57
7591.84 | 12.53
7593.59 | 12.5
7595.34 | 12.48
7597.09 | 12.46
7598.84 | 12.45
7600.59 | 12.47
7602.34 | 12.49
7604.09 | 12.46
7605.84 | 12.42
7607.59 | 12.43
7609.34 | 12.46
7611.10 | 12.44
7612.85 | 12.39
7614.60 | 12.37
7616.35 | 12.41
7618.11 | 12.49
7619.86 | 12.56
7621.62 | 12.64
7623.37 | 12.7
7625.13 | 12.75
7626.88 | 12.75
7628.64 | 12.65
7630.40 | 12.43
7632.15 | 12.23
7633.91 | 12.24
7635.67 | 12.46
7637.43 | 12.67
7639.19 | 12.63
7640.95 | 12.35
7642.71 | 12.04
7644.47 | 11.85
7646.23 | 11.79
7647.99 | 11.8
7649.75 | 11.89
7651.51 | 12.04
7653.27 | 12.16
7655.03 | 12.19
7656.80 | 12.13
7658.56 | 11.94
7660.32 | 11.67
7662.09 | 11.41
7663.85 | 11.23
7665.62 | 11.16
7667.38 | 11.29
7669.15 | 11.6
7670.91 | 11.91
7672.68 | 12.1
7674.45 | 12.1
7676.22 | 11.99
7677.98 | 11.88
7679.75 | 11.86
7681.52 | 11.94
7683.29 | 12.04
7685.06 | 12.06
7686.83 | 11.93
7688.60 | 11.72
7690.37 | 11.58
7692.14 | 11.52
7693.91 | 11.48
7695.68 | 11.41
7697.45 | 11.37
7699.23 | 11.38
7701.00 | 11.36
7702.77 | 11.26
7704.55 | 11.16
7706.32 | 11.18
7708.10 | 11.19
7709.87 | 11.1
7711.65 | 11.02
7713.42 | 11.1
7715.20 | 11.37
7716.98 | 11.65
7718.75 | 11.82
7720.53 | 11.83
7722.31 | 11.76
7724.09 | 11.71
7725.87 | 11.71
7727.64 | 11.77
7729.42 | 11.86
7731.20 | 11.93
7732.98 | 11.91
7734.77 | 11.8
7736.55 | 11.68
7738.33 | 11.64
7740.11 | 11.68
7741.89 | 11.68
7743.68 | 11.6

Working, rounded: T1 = 11.8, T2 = 11.5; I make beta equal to 0.98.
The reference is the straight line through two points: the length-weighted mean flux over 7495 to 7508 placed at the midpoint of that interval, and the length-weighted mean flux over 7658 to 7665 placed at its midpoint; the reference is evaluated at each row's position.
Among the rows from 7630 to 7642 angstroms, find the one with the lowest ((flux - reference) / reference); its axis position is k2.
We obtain 7632.15 angstroms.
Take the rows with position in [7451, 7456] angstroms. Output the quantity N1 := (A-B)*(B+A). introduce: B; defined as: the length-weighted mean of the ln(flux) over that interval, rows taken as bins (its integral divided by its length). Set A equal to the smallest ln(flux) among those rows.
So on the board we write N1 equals -0.032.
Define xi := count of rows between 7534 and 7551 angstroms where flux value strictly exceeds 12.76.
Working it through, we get 10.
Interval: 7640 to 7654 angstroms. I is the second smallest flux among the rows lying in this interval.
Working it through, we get 11.8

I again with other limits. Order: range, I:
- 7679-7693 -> 11.58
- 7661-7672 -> 11.23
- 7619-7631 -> 12.56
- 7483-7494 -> 12.66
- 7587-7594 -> 12.53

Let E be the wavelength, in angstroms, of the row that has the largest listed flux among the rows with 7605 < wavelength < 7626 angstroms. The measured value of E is 7625.13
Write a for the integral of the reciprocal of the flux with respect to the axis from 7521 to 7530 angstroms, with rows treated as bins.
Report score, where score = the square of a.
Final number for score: 0.45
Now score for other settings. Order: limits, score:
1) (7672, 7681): 0.56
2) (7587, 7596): 0.51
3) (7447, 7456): 0.48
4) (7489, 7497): 0.40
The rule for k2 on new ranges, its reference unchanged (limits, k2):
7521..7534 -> 7522.24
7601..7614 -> 7605.84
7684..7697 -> 7695.68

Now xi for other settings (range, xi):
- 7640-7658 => 0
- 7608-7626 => 0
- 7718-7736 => 0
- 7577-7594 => 0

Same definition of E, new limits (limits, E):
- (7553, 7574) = 7572.64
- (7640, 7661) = 7640.95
